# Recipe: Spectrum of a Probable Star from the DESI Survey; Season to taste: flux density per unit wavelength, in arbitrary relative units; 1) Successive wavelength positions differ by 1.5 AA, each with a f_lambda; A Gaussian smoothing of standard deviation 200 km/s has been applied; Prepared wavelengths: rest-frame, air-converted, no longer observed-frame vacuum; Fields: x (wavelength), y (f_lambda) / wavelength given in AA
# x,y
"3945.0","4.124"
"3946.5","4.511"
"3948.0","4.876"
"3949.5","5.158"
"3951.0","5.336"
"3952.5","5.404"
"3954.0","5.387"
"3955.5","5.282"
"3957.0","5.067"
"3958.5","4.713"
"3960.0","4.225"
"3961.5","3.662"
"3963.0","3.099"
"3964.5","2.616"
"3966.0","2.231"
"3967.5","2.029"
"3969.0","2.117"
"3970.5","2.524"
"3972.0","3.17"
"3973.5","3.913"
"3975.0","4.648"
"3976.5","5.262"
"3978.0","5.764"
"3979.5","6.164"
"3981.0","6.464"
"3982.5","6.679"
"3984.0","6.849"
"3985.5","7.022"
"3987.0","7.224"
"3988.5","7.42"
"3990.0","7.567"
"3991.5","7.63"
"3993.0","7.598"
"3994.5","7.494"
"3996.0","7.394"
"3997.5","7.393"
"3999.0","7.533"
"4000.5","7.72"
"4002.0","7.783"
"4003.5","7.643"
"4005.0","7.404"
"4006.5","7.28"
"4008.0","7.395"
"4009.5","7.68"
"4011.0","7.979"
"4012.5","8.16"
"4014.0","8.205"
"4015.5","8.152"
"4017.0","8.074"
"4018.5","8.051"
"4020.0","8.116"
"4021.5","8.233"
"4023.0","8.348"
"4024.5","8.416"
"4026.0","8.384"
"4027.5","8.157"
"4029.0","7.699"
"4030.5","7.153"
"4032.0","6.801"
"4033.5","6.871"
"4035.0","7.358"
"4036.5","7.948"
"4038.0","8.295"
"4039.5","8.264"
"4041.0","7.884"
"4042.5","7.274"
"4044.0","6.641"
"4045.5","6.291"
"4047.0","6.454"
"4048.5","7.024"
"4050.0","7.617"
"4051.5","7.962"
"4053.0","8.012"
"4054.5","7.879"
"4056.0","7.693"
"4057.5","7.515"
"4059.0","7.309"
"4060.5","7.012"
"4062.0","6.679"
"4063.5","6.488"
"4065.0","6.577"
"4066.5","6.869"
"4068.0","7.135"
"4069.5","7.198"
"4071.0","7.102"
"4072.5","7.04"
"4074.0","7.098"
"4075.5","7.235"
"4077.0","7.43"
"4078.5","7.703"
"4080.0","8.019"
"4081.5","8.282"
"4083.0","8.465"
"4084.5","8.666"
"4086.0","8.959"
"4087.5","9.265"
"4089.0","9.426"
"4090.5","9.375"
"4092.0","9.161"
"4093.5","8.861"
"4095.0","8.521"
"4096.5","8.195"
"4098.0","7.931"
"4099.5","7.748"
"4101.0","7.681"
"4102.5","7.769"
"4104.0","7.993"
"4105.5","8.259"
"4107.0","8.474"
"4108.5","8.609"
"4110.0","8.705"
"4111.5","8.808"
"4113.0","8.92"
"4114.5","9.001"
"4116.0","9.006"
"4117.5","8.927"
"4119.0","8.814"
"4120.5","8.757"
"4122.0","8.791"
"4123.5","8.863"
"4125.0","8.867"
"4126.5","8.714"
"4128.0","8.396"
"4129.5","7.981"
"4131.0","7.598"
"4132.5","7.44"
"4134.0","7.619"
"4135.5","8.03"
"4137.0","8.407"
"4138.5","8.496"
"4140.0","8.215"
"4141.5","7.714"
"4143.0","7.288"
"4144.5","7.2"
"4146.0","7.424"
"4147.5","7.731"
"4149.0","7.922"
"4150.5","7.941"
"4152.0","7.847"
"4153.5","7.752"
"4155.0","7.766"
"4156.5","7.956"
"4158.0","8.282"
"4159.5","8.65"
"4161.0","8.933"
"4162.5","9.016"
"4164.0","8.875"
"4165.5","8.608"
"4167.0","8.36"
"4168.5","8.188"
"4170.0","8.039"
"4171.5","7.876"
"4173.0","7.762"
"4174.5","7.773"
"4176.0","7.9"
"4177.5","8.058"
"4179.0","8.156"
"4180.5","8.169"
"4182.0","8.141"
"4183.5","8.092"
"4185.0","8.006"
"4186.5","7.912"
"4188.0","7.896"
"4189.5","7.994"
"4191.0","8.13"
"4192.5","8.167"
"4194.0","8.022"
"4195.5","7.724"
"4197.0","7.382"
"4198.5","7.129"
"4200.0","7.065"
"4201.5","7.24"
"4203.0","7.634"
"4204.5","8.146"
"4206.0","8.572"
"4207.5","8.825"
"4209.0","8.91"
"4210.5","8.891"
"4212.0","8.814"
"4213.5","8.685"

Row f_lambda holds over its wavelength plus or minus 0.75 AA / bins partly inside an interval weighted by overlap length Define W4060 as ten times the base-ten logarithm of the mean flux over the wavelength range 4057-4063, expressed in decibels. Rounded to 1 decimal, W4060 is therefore 8.5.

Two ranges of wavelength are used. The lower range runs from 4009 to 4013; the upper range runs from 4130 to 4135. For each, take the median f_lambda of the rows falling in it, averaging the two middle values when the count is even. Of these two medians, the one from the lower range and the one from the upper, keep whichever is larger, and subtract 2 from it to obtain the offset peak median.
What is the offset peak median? 6.0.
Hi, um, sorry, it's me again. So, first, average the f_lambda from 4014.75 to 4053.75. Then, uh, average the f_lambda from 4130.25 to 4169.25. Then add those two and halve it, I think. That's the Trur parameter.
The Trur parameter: 7.86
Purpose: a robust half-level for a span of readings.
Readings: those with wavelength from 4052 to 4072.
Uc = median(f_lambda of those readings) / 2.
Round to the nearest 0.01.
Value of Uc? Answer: 3.57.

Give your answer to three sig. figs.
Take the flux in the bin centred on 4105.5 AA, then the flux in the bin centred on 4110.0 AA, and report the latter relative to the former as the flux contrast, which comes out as 1.05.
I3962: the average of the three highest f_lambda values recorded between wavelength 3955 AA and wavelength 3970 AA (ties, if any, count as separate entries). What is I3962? 5.02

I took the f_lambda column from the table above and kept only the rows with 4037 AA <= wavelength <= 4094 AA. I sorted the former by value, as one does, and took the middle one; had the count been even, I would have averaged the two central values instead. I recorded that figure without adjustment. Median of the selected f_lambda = 7.6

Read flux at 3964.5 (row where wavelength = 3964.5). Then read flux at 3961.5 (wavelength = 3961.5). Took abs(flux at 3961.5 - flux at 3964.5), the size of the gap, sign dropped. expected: 1.0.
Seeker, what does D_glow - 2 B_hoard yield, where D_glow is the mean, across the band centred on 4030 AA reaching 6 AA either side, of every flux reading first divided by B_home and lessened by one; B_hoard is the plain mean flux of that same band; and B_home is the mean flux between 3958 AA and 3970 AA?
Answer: -13.7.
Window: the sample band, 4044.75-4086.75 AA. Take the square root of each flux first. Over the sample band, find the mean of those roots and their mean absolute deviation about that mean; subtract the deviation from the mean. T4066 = 2.62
